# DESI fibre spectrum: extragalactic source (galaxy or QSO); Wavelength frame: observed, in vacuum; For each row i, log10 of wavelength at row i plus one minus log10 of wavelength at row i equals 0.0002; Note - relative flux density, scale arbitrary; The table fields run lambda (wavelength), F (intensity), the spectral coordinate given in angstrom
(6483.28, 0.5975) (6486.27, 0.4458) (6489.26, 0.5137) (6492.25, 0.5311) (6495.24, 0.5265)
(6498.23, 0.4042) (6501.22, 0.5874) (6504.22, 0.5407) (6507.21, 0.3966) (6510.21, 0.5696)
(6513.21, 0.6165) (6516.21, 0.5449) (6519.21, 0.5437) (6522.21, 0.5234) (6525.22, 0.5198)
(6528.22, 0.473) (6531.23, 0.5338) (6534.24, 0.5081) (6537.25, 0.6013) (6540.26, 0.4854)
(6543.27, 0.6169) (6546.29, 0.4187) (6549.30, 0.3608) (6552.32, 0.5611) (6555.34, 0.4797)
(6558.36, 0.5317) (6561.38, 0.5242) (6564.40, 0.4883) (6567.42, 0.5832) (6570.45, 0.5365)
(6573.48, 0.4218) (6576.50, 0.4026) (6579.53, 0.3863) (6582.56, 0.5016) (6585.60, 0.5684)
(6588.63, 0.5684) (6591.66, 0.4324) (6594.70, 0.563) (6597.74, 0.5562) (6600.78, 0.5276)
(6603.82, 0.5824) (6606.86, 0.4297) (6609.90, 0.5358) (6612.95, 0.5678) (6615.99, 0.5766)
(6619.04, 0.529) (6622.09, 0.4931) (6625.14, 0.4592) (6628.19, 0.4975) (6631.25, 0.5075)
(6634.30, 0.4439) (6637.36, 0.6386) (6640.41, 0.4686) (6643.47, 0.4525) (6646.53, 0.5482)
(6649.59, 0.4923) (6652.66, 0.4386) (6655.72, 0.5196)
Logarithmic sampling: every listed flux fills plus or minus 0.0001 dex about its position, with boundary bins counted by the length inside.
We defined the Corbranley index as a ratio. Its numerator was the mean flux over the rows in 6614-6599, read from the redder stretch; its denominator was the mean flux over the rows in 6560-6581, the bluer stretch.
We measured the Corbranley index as 1.11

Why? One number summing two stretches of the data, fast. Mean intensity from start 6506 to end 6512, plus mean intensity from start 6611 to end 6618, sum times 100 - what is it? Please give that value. 106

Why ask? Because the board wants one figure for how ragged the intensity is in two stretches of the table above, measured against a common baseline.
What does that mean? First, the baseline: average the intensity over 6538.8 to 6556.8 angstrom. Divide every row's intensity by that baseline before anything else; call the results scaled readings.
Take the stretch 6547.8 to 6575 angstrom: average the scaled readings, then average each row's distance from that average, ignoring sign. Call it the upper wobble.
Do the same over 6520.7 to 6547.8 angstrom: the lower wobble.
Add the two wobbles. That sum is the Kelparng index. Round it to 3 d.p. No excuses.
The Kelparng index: 0.200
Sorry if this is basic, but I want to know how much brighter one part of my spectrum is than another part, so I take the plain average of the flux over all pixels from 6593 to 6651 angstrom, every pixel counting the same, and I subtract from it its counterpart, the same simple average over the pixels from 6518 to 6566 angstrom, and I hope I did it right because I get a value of 0.009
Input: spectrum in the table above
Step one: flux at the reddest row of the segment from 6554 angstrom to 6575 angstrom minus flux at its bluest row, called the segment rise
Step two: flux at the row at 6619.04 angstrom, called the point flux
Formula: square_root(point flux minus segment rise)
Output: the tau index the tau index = 0.77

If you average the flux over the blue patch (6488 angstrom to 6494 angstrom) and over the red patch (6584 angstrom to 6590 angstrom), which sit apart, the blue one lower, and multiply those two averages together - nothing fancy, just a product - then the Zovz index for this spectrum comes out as 0.297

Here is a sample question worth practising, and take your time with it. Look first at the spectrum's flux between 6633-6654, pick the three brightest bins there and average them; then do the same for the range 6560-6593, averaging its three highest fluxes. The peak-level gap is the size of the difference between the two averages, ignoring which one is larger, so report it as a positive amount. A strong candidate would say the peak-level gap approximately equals 0.014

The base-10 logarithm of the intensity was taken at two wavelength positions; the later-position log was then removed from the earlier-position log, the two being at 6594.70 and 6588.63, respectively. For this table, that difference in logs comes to 0.00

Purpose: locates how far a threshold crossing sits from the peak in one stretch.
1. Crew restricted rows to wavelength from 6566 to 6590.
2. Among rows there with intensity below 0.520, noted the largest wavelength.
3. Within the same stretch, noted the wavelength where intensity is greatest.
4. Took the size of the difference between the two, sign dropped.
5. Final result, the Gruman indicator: 15.1 angstrom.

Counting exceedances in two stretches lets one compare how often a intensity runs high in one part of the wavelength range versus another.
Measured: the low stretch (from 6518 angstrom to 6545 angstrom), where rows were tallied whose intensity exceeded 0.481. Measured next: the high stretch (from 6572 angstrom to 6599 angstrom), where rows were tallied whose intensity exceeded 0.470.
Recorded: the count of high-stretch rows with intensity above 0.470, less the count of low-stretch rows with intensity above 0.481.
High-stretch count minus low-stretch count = -3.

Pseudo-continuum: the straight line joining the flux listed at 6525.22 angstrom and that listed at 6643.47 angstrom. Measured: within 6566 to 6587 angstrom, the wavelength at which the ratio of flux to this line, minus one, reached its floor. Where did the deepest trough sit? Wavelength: 6579.53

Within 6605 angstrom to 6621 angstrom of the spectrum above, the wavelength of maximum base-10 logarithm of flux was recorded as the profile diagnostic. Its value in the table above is 6615.99 angstrom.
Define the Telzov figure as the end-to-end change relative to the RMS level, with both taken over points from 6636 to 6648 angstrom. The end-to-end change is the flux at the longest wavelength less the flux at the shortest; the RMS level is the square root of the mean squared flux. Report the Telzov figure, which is -0.17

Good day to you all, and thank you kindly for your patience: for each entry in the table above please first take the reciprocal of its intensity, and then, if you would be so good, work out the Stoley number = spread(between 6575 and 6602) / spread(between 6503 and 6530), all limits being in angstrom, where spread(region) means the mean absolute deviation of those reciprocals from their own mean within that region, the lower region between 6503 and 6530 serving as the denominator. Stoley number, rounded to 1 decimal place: 1.6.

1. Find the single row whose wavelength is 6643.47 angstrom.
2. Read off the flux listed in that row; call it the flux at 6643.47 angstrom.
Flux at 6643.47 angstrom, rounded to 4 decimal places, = 0.4525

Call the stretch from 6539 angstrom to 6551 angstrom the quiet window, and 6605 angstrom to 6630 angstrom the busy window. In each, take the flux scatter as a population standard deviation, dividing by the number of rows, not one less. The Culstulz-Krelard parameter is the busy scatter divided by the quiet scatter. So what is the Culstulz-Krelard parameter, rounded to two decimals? 0.50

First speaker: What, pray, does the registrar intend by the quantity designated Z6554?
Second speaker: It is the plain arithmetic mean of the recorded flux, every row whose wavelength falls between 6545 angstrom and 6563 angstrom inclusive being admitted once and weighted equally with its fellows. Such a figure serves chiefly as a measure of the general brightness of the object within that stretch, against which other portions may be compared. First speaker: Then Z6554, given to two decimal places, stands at 0.48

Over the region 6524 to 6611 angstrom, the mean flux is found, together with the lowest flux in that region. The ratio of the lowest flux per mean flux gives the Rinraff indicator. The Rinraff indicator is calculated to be 0.71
